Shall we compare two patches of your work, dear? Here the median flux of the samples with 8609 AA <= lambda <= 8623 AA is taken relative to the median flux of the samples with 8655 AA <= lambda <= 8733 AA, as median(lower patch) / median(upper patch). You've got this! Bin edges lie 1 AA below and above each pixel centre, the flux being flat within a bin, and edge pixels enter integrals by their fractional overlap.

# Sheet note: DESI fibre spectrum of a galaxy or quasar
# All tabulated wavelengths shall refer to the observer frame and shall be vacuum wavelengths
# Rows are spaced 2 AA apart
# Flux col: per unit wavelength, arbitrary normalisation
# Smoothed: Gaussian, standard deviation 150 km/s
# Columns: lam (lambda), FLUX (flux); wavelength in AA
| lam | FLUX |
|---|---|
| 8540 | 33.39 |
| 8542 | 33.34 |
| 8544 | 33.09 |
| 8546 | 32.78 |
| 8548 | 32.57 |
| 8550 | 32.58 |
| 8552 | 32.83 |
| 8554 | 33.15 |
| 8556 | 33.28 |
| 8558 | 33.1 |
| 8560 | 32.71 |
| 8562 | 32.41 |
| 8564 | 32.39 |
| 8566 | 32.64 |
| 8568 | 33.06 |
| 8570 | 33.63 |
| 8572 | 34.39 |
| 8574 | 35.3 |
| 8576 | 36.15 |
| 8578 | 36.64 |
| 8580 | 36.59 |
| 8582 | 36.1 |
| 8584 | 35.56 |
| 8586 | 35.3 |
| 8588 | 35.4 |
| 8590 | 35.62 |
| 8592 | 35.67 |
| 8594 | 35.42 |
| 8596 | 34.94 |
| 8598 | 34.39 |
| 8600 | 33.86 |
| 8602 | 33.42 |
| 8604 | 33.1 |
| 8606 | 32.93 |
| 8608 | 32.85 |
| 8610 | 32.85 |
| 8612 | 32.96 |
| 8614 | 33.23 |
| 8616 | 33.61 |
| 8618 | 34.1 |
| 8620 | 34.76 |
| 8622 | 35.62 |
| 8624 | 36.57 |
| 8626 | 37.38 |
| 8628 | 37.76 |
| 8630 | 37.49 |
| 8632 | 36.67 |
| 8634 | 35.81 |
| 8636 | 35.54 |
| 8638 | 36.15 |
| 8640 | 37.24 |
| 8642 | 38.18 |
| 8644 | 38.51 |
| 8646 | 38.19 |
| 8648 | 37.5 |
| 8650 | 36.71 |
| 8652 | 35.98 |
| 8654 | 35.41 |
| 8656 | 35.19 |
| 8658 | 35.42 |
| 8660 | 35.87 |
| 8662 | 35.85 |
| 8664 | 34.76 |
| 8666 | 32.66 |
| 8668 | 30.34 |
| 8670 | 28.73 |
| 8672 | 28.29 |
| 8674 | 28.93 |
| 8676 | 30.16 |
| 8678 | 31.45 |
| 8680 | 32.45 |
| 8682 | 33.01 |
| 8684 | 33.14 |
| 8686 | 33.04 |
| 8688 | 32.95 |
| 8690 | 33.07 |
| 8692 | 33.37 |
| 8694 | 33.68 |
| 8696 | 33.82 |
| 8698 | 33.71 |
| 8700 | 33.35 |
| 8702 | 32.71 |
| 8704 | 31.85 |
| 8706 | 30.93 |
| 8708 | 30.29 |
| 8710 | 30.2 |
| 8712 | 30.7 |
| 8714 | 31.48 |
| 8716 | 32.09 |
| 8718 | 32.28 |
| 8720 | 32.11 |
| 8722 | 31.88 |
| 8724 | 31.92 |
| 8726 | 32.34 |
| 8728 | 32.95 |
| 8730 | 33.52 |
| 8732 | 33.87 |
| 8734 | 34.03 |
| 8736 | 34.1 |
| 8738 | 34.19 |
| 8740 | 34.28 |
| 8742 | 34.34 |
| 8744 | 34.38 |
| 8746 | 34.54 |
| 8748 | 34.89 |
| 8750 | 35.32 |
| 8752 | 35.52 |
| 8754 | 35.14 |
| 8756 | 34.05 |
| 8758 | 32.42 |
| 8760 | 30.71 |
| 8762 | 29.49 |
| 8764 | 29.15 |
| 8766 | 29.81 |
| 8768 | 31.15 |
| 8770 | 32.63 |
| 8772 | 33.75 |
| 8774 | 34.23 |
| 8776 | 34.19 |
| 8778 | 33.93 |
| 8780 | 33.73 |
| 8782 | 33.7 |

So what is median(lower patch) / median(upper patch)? 1.03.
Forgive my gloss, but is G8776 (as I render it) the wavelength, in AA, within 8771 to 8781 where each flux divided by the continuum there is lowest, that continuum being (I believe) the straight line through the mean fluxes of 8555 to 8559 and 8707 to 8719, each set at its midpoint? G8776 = 8772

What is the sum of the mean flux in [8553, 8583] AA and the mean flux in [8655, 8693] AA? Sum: 66.7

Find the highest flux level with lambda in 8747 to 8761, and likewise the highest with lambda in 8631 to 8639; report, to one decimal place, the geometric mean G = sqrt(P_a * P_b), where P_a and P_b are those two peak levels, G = 36.1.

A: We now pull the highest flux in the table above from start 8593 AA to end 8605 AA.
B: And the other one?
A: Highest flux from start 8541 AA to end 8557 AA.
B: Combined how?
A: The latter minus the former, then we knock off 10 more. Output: -12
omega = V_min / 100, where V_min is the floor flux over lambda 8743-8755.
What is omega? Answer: 0.344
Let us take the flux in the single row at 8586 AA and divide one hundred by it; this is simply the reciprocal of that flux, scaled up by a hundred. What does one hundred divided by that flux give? 2.83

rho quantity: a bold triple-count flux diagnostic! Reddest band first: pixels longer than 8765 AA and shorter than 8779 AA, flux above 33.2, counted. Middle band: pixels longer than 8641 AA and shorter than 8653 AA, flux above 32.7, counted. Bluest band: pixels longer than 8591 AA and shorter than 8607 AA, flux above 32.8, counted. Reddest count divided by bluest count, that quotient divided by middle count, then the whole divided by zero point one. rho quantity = 0.83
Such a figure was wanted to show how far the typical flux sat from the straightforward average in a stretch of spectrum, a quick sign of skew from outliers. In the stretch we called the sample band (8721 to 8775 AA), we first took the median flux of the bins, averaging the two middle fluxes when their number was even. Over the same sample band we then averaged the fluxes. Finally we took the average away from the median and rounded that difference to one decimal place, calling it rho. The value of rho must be 0.7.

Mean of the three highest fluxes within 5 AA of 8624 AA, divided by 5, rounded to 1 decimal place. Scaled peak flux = 7.4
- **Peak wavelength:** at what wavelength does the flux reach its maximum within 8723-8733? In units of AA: 8732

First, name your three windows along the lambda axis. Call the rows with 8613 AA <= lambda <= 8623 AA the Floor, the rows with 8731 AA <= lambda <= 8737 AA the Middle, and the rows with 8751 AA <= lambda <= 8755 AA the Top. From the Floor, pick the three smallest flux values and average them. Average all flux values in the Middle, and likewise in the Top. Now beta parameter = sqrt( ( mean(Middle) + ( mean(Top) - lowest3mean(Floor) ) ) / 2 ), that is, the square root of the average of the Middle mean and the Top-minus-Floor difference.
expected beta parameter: 4.22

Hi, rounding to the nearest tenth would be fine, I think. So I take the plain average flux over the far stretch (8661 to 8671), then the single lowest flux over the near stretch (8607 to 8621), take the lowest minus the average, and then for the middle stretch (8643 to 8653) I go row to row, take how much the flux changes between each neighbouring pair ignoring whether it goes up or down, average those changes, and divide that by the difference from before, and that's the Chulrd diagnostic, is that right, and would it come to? 1.7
